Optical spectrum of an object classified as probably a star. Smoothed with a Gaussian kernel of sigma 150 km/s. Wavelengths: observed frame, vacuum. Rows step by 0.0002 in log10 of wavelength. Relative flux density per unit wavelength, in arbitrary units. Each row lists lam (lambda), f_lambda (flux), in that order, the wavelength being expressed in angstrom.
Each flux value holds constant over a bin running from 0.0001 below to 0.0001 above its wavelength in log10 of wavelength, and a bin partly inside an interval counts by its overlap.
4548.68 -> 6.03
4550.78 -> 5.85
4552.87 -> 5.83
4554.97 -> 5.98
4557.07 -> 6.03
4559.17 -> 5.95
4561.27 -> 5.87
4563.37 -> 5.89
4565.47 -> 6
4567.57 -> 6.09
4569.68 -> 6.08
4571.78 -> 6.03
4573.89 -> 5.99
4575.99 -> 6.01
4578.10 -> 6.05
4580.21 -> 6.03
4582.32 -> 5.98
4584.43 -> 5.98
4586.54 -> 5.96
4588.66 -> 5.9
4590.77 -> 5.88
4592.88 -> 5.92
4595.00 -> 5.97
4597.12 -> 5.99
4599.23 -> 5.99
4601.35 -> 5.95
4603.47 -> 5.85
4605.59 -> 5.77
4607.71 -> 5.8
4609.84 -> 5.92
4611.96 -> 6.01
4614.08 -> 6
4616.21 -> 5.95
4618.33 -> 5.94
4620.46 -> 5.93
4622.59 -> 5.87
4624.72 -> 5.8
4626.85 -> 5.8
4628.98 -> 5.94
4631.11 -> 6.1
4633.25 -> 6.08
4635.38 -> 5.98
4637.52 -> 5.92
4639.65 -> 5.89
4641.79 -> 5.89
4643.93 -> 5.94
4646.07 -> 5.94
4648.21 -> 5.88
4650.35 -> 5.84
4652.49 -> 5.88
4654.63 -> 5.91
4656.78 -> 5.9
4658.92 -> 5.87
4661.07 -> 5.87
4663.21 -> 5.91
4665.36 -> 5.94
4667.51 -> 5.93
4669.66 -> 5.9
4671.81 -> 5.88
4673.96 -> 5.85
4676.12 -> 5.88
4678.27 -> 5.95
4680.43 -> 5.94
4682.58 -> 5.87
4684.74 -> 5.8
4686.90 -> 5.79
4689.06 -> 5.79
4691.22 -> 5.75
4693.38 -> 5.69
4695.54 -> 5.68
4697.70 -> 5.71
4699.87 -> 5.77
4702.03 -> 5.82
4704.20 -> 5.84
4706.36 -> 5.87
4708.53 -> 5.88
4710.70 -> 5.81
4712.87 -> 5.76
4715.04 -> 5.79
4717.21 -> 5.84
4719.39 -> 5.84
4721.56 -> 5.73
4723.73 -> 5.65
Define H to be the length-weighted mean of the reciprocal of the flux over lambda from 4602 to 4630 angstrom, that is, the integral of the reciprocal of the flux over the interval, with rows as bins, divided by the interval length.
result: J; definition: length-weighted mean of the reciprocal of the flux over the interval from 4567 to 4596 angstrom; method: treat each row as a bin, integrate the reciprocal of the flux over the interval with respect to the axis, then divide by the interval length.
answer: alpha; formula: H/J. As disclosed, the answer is 1.02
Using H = 0.170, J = 0.1670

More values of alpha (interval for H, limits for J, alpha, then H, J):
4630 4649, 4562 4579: 1.01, 0.168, 0.1663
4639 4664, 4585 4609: 1.00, 0.170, 0.1692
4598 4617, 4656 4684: 1.00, 0.169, 0.1696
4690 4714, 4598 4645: 1.02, 0.173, 0.1688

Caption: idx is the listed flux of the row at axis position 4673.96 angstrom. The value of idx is 5.85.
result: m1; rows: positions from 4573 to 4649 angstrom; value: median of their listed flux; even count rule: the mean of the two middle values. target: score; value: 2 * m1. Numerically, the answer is 11.88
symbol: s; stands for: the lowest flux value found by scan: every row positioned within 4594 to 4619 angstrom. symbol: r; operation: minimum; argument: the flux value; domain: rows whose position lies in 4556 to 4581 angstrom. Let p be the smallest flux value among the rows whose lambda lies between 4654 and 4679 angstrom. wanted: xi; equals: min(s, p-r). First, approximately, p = 5.85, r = 5.87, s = 5.77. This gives -0.02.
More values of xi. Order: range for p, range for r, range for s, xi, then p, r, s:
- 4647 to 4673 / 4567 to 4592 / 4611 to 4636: -0.04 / 5.84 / 5.88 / 5.8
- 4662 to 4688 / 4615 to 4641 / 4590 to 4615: -0.01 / 5.79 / 5.8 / 5.77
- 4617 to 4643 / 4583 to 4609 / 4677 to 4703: 0.03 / 5.8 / 5.77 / 5.68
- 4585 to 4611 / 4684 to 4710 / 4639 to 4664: 0.09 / 5.77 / 5.68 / 5.84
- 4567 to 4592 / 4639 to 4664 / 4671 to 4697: 0.04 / 5.88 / 5.84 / 5.68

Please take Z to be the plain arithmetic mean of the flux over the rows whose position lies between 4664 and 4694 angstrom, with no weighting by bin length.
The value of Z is 5.85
